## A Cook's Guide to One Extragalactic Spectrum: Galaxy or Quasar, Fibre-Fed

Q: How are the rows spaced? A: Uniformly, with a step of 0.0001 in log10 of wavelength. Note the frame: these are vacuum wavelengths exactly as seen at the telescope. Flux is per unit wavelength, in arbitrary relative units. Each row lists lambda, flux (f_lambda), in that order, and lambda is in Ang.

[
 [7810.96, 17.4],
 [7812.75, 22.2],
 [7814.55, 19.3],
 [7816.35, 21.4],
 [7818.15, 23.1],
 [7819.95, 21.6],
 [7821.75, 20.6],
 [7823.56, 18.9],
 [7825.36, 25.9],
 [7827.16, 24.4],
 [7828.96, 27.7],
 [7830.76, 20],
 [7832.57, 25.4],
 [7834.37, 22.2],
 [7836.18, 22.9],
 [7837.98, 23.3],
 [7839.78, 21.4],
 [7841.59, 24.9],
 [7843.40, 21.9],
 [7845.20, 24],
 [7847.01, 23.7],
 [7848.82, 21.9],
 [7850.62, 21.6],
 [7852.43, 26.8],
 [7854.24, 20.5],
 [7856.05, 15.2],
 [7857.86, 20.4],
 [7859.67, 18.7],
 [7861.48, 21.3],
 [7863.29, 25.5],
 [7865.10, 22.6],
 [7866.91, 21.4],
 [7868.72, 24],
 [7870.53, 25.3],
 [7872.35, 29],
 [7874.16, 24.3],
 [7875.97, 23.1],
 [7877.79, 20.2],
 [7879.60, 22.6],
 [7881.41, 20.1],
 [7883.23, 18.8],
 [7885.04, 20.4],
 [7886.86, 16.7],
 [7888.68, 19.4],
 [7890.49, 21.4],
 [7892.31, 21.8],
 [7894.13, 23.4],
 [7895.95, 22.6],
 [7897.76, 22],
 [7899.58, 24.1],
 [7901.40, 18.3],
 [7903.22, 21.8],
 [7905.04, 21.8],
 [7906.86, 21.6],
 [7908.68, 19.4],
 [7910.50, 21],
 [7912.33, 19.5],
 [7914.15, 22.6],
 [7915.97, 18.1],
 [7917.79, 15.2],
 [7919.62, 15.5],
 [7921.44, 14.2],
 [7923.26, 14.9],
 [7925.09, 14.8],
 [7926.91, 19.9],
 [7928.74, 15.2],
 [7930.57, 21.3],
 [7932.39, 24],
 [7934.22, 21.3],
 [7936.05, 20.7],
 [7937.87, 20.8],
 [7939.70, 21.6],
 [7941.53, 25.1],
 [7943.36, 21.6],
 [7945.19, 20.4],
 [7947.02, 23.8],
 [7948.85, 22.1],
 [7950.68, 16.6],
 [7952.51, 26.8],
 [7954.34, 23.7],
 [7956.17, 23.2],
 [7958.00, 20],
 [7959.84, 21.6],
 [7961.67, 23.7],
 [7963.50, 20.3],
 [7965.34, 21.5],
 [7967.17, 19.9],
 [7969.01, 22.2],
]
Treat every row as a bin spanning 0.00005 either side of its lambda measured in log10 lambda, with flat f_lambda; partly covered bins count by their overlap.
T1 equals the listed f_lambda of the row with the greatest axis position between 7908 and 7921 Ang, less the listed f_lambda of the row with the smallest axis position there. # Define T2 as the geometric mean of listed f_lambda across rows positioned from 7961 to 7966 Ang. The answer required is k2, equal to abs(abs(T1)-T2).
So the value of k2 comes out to 18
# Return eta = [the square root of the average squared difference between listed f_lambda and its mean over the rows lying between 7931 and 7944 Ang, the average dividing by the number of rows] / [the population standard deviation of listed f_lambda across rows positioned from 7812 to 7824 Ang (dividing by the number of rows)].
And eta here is 1.12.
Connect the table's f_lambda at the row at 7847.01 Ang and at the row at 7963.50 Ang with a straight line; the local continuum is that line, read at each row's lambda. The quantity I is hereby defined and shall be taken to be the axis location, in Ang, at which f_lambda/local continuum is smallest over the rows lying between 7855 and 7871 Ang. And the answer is 7856.05 Ang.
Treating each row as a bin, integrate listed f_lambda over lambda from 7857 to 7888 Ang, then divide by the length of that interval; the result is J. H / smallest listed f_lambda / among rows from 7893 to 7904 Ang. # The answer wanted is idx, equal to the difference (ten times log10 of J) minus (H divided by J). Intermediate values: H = 18.3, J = 22.0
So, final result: 12.6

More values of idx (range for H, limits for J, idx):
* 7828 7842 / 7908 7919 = 11.8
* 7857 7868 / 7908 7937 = 11.7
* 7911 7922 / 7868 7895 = 12.8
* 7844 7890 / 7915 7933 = 11.5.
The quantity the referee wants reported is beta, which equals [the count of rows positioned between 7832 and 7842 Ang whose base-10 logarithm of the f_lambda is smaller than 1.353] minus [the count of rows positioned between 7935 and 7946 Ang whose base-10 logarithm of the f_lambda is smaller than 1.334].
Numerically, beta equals -1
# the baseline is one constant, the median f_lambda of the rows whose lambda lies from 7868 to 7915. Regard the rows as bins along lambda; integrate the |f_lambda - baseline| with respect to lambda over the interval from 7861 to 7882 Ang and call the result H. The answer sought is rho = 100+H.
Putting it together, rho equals 147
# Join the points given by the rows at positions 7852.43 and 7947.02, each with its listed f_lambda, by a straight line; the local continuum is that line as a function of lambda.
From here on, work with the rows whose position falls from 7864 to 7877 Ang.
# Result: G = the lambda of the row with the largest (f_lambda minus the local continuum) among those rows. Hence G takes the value 7872.35 Ang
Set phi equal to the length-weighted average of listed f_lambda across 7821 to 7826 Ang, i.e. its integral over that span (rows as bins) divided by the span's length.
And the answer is 21.6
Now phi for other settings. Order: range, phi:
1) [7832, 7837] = 23.4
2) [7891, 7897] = 22.5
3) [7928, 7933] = 20.1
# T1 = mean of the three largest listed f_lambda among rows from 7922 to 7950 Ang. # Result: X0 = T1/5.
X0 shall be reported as 4.9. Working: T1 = 24.3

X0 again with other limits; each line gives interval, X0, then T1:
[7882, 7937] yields 4.8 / 23.8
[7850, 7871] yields 5.2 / 25.9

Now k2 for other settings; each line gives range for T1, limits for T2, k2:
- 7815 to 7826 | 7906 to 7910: 16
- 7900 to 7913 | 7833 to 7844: 22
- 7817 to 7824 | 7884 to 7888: 14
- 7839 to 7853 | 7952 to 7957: 19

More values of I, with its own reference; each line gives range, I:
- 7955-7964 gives 7958.00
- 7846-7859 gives 7856.05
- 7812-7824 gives 7823.56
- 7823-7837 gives 7823.56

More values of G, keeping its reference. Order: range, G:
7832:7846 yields 7832.57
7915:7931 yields 7930.57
